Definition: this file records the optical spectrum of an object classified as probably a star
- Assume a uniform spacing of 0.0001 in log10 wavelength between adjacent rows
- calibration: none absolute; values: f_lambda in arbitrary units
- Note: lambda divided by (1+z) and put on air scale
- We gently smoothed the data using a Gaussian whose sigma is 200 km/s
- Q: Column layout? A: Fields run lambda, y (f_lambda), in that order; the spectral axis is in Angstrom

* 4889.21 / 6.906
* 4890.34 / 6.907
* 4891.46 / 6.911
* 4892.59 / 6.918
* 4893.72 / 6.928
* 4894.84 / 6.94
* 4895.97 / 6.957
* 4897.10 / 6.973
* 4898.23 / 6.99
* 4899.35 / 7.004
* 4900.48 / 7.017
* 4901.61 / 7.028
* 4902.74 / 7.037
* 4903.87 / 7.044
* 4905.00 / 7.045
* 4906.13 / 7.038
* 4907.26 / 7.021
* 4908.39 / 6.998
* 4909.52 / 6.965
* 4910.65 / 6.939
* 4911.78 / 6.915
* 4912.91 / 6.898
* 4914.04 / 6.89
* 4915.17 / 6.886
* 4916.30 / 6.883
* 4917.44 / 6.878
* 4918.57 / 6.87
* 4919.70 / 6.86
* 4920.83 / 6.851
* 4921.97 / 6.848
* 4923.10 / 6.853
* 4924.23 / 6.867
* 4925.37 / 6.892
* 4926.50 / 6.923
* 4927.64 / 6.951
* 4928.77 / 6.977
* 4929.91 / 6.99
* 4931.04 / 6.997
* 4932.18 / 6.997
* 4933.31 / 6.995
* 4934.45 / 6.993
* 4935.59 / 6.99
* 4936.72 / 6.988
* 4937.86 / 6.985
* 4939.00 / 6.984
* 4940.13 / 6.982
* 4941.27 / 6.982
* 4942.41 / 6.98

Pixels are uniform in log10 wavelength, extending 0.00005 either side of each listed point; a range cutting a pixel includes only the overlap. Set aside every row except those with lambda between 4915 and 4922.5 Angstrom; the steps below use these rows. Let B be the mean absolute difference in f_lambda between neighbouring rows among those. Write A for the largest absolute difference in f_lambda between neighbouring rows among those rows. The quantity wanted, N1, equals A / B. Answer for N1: 1.58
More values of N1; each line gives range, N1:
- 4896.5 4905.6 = 1.65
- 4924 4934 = 1.88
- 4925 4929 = 1.09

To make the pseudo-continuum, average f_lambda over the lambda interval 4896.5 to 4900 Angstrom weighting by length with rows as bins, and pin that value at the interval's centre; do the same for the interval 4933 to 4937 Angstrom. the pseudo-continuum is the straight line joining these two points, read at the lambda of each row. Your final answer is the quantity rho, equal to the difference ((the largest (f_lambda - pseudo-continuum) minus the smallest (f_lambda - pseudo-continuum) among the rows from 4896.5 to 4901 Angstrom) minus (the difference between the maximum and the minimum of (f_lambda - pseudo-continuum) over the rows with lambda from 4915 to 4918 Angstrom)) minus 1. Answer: -0.96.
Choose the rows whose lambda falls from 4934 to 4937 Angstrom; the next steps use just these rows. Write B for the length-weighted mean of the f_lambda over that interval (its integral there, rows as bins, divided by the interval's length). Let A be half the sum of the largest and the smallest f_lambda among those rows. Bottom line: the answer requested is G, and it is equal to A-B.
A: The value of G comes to -0.007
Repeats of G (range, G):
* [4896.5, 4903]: 0.000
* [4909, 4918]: 0.015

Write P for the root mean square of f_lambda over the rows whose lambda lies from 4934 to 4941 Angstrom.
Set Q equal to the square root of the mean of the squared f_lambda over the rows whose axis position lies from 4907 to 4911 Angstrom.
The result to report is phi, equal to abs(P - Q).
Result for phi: 0.01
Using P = 6.99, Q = 6.98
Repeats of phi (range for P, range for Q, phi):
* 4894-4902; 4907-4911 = 0.01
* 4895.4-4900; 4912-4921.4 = 0.10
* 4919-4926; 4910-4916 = 0.04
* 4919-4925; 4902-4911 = 0.16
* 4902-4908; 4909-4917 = 0.13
